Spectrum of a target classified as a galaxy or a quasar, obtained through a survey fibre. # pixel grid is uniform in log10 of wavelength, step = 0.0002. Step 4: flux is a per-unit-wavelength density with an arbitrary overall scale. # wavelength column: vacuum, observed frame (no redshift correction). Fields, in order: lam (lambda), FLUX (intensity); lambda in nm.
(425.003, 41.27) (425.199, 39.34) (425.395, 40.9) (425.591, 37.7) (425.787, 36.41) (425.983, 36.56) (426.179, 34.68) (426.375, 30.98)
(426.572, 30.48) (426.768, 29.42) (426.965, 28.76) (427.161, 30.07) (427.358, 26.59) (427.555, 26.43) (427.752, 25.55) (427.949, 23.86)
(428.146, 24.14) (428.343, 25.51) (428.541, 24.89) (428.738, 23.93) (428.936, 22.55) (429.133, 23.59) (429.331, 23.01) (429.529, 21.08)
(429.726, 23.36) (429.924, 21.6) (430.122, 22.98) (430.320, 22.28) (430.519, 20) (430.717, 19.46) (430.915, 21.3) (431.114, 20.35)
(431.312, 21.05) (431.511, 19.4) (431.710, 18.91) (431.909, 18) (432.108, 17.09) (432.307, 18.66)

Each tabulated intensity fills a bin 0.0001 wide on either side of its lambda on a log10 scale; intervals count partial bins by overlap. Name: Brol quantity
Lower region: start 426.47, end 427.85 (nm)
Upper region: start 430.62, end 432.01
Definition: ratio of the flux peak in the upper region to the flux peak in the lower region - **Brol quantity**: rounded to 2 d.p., 0.70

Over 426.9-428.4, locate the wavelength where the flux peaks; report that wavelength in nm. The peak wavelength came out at 427.161 nm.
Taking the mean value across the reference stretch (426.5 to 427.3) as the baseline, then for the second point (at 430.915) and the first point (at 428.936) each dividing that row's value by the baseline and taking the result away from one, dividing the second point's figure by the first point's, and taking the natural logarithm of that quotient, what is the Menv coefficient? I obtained 0.16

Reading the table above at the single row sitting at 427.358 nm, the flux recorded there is 26.59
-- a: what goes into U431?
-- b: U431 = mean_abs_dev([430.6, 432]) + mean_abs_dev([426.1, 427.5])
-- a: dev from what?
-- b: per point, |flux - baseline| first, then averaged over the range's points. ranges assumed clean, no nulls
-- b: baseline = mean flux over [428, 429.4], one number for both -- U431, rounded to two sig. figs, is 10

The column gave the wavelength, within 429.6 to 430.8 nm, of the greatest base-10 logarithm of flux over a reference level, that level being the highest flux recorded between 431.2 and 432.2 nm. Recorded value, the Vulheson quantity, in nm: 429.726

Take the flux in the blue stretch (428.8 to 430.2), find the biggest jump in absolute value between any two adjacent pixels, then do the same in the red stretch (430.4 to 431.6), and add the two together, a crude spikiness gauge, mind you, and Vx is 4.1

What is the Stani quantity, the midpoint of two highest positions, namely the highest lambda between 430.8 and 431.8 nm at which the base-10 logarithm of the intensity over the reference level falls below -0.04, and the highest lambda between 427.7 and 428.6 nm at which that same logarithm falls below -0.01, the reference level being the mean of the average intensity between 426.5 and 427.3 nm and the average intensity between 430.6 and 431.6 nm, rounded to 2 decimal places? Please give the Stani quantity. 429.93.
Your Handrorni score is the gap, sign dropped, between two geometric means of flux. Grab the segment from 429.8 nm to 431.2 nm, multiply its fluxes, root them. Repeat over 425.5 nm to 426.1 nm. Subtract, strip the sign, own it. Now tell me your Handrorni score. 16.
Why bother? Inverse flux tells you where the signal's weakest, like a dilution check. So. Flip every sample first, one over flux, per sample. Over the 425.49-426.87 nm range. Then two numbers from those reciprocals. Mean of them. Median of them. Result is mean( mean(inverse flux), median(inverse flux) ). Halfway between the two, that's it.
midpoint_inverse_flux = 0.029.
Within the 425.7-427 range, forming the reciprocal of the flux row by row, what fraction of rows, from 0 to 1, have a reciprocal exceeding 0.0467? 0.00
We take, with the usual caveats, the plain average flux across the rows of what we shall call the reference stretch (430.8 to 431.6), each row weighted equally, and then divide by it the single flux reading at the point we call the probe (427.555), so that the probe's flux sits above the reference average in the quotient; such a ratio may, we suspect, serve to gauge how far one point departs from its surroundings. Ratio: 1.29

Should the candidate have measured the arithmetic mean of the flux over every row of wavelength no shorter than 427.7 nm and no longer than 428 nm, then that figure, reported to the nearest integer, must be 25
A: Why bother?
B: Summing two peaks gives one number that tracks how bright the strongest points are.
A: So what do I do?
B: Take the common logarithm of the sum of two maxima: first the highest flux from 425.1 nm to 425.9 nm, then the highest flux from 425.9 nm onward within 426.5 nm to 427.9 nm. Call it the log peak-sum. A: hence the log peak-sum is 1.85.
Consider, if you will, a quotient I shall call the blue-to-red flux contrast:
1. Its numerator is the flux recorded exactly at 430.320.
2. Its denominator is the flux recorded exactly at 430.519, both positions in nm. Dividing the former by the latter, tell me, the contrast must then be 1.11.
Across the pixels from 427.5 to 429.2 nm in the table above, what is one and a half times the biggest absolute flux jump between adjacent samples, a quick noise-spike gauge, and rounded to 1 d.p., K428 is 2.5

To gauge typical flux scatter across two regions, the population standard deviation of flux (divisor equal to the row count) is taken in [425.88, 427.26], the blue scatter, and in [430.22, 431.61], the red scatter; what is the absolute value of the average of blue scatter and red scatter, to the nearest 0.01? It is 1.84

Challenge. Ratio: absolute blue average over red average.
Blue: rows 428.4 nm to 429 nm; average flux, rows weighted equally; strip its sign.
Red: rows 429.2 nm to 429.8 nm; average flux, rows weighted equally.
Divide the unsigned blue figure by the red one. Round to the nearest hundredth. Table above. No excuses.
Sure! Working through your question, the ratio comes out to 1.06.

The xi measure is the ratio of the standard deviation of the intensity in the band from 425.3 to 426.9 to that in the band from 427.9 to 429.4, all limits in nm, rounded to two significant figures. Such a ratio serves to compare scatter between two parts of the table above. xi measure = 4.2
